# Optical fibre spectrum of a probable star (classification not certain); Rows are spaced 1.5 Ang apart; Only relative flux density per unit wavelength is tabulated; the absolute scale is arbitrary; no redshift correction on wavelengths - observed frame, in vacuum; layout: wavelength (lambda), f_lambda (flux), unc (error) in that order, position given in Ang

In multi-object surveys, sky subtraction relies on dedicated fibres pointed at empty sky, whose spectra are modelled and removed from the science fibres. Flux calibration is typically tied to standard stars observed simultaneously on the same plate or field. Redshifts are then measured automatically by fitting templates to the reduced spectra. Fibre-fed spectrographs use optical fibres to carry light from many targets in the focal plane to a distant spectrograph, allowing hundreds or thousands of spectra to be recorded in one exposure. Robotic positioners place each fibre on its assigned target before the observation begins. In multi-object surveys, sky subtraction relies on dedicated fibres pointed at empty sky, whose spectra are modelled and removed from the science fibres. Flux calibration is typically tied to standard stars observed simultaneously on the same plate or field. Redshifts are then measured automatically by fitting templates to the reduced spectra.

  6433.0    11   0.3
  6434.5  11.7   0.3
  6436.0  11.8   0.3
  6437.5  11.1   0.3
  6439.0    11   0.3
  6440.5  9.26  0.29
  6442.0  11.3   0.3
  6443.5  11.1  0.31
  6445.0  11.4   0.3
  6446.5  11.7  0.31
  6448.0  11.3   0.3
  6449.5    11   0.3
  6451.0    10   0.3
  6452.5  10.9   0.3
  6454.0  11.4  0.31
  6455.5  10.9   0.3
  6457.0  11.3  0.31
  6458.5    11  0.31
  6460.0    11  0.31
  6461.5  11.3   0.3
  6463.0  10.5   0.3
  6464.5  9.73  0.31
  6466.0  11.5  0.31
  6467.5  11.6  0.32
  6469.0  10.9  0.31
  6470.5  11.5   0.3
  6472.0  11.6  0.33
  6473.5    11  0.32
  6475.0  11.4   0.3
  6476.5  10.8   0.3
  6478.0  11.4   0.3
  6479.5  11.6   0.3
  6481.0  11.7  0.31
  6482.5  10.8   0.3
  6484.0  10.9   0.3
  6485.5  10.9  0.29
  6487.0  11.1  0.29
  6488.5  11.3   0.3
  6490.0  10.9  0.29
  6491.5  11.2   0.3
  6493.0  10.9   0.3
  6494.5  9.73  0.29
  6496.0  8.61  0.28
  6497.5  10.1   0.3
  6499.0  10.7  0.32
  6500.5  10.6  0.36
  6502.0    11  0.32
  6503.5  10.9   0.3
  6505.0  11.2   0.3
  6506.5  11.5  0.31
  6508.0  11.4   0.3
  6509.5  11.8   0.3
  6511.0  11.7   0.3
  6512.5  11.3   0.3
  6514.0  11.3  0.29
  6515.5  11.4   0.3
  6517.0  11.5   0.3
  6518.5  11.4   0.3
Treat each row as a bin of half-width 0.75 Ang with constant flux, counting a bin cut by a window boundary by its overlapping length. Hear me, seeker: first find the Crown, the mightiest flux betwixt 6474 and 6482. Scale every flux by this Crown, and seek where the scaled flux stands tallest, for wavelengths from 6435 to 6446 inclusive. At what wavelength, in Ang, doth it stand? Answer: 6436.0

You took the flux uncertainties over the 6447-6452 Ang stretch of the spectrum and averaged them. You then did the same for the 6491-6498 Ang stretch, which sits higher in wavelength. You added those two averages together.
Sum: 0.594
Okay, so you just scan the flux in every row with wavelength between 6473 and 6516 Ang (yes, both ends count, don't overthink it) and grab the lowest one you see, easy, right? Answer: 8.61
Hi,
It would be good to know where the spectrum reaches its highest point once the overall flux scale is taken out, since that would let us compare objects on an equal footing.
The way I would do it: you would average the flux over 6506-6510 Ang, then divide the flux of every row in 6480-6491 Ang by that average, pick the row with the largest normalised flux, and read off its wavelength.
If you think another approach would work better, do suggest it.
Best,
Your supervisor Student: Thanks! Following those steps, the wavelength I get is 6481.0 Ang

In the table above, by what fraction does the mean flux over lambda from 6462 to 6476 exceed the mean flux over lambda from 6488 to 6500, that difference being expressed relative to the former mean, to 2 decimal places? 0.06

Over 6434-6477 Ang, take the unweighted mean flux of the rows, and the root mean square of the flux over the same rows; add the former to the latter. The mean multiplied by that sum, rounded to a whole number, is 245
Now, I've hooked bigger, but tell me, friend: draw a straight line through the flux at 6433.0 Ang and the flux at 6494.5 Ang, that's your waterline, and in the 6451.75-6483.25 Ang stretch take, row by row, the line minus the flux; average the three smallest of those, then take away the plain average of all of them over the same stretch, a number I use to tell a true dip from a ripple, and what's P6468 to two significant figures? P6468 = -0.71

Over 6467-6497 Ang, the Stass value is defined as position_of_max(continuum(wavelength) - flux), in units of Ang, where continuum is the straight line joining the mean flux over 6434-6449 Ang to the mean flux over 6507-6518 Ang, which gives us 6496.0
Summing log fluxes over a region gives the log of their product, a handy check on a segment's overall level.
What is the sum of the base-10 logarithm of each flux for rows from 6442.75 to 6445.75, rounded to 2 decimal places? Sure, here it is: 2.10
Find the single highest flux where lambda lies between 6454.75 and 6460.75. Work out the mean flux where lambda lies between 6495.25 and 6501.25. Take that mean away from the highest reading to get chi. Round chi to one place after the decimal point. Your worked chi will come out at 1.3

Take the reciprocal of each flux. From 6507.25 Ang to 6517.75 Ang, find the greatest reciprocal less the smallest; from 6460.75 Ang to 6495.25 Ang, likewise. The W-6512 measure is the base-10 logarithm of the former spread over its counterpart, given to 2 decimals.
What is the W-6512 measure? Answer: -0.66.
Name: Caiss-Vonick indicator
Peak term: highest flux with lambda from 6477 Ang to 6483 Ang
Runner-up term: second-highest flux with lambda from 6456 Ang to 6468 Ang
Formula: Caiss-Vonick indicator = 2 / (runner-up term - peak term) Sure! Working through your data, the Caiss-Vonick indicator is -10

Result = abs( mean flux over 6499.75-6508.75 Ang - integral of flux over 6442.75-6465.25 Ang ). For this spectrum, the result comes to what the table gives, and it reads 236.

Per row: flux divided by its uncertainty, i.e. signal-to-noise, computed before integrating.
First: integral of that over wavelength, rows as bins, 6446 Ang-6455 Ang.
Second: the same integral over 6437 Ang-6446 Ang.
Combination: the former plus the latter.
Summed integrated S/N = 653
